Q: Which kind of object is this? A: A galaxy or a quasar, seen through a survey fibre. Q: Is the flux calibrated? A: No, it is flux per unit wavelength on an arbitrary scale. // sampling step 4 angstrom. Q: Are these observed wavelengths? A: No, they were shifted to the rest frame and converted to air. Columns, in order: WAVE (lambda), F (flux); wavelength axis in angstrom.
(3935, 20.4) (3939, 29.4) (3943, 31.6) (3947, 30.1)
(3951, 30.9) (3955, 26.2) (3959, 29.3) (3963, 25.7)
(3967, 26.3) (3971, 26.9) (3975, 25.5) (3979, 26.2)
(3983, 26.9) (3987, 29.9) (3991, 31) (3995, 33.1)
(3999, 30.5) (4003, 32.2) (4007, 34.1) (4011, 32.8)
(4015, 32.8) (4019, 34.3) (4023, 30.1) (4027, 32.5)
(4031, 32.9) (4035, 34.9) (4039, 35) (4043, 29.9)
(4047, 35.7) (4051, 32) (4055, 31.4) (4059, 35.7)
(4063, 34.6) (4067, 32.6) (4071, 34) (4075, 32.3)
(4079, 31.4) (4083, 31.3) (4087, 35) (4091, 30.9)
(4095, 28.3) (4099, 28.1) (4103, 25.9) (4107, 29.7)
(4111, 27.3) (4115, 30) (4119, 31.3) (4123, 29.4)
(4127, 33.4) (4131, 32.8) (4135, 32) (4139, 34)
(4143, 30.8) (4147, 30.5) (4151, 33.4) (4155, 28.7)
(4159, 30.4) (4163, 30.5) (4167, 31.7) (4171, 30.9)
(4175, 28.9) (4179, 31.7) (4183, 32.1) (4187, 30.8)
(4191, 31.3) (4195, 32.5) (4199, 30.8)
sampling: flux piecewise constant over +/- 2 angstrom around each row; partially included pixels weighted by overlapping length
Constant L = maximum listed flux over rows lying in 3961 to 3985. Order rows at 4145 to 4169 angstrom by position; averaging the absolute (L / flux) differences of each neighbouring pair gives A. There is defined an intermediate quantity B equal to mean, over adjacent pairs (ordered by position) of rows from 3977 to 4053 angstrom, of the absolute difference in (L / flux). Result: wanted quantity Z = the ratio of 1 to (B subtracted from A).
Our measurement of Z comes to 658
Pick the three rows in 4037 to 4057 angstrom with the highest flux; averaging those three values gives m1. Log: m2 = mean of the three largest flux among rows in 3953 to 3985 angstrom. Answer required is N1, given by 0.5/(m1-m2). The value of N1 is 0.08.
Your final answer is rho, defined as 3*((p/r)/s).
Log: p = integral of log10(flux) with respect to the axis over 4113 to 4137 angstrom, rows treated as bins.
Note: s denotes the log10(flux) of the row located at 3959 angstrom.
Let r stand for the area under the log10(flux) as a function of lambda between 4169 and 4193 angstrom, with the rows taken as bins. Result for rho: 2.06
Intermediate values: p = 35.9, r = 35.8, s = 1.47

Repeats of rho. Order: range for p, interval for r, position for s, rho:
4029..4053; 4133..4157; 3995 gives 2.01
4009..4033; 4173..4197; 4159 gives 2.05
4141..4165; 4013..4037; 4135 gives 1.95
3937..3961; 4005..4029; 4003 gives 1.93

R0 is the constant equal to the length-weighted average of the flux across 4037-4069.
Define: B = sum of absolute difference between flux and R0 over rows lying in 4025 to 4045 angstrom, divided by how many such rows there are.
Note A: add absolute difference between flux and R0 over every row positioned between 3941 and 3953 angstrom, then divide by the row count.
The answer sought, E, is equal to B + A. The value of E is 4.1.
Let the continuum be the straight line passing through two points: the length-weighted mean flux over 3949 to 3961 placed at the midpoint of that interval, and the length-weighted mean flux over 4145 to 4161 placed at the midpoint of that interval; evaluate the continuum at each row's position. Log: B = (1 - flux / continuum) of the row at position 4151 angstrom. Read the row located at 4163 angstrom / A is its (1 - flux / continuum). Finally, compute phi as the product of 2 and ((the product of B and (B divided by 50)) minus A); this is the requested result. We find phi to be -0.02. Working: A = 0.01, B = -0.09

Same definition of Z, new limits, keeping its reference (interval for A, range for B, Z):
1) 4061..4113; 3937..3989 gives -214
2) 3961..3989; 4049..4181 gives -75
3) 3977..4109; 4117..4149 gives 117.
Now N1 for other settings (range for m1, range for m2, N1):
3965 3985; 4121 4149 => -0.07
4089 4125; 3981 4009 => -0.21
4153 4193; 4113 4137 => -0.56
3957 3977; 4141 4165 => -0.12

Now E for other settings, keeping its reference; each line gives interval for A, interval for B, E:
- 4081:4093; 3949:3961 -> 6.6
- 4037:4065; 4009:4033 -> 3.2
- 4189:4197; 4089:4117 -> 6.2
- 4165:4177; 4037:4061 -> 5.0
